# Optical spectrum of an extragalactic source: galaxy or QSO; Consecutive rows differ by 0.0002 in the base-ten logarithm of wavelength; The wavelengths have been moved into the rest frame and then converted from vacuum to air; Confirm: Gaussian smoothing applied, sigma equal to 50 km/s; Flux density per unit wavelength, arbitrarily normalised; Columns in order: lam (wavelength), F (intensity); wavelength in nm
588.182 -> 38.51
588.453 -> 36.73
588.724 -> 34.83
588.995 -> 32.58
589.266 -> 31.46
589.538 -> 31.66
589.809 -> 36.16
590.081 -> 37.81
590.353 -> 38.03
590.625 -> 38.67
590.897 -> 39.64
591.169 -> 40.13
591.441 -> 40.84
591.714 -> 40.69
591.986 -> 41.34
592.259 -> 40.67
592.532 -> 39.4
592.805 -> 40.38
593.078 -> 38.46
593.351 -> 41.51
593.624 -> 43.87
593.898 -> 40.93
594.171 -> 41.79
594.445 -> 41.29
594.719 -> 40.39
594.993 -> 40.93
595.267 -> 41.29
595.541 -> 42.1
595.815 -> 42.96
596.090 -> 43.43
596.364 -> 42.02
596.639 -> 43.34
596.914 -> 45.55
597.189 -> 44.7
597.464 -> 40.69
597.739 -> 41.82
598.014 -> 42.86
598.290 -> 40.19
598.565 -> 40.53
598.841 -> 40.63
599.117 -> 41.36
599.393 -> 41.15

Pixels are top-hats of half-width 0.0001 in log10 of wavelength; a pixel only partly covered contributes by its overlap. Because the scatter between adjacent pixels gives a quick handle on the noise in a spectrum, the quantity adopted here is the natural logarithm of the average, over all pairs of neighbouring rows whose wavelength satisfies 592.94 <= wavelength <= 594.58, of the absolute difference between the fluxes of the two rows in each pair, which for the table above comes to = 0.7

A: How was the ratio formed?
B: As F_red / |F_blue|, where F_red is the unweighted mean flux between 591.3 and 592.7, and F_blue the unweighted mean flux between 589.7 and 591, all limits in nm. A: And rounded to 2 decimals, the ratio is 1.07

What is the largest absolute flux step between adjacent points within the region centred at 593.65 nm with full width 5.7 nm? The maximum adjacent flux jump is 3.05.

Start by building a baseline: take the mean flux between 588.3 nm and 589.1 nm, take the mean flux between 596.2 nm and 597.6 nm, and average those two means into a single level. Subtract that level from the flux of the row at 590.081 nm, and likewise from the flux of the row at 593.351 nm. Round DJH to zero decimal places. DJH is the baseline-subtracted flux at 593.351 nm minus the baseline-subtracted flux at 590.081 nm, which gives 4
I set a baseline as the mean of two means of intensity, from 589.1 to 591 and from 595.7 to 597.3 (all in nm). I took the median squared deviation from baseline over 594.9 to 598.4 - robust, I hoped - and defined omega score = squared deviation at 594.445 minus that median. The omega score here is -3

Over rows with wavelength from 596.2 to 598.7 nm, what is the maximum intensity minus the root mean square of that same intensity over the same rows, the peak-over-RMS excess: 3.1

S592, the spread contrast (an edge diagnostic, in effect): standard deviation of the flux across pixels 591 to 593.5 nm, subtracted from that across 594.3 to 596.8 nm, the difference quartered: 0.0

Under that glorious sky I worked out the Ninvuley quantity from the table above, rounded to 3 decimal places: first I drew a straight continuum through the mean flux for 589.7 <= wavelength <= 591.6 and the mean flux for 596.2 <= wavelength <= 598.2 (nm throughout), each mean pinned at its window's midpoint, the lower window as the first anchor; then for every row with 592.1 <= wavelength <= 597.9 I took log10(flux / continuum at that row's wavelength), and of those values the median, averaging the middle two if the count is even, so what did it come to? 0.002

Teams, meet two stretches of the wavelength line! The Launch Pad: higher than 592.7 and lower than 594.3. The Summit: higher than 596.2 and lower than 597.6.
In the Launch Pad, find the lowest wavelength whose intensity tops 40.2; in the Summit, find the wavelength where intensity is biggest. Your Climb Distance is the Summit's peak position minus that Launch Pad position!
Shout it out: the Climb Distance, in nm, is 4.11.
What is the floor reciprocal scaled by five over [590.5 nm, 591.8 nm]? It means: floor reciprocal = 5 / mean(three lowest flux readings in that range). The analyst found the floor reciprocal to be 0.127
